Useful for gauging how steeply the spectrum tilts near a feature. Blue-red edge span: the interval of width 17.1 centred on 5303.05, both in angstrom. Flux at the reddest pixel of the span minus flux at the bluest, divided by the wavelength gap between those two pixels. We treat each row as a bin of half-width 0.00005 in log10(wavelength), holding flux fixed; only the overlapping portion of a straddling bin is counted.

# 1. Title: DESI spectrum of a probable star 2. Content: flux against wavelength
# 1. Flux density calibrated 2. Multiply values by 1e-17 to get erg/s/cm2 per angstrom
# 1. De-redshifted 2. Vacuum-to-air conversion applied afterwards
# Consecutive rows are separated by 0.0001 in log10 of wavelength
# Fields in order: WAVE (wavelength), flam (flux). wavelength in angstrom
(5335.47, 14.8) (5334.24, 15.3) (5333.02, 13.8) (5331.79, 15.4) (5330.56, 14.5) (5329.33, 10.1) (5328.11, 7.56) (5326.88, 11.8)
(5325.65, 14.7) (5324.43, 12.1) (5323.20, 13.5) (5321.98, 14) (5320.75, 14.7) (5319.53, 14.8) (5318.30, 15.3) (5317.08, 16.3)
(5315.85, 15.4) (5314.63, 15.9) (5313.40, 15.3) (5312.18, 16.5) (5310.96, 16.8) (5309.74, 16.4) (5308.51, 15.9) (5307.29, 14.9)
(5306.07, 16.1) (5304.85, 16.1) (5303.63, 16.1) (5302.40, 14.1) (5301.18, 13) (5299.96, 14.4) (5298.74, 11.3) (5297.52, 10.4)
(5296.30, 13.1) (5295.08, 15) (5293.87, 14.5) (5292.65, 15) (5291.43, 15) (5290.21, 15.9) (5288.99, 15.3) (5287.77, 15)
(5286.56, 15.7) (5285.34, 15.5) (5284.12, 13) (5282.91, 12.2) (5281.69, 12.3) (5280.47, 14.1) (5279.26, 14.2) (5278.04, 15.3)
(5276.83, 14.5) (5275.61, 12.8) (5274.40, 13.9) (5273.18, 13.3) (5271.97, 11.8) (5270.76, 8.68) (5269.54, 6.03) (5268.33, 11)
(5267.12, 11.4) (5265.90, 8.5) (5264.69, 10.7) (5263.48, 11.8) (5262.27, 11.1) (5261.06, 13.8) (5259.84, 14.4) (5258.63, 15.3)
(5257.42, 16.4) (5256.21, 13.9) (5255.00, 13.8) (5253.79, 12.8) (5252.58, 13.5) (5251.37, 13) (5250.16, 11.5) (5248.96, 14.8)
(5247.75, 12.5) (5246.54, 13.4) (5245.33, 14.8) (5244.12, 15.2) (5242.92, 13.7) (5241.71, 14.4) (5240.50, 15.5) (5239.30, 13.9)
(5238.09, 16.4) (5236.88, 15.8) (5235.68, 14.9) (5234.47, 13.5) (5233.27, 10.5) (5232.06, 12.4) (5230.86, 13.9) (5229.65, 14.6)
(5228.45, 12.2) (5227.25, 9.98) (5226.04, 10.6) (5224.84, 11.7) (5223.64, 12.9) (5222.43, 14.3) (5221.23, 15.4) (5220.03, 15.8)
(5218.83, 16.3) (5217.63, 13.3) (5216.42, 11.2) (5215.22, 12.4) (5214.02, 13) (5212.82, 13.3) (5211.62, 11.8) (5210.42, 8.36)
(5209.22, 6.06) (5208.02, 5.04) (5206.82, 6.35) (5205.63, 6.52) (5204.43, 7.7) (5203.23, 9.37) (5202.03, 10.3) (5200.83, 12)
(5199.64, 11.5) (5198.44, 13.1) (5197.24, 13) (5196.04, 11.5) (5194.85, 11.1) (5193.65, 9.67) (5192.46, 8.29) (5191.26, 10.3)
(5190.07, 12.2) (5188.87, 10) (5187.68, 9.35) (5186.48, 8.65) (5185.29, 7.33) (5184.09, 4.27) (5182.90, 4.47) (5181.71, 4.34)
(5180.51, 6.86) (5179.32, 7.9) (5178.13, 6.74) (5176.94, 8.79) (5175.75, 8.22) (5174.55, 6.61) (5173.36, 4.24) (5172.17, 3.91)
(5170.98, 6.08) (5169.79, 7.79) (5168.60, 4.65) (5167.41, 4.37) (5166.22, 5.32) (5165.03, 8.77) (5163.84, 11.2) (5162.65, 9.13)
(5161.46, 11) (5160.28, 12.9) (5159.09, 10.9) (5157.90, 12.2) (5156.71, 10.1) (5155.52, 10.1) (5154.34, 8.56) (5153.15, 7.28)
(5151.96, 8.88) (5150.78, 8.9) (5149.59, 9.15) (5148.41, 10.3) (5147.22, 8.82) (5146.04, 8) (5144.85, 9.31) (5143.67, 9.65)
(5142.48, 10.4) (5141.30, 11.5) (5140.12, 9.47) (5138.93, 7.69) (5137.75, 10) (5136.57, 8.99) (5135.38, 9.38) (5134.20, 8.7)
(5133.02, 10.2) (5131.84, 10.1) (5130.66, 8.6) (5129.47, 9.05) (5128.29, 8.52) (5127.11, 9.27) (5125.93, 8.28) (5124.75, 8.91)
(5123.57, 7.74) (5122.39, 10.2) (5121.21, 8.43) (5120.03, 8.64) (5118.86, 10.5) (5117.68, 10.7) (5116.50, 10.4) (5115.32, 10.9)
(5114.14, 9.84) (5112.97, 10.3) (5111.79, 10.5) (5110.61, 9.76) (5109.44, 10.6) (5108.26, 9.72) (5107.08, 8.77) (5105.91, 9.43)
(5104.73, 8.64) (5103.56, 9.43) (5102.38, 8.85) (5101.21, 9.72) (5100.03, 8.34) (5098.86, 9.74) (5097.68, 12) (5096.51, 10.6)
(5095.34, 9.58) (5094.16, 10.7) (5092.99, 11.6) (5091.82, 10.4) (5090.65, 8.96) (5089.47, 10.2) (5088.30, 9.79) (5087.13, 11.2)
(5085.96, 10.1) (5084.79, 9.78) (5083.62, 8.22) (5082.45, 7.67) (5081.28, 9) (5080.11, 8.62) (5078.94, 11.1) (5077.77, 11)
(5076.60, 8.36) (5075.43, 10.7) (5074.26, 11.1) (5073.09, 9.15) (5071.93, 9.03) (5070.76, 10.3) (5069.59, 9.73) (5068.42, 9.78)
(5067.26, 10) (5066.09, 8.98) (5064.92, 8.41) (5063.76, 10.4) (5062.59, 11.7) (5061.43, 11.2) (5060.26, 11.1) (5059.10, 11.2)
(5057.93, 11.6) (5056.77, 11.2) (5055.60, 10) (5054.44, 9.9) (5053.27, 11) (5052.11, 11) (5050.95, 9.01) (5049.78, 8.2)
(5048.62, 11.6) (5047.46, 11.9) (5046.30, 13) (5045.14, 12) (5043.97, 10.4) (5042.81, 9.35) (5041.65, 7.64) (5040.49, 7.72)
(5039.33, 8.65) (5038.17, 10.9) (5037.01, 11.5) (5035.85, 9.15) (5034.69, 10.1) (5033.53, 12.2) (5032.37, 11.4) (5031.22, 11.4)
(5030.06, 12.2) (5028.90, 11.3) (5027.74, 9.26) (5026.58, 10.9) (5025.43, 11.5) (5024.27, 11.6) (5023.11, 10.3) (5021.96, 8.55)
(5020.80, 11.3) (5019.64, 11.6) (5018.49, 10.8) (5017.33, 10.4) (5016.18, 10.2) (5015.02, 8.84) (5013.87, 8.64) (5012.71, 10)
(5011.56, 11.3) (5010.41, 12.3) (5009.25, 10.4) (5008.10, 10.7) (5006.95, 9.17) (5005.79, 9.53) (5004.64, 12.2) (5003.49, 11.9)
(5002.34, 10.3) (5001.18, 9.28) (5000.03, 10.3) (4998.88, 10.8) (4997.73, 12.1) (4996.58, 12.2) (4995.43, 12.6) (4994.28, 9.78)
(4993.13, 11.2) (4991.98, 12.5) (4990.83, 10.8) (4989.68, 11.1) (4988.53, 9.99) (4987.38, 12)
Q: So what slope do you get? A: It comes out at 0.11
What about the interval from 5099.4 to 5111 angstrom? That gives 0.13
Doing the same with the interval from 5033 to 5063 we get -0.02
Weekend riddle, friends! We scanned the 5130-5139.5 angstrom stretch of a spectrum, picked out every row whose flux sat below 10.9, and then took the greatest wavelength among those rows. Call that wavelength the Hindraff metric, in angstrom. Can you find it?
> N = 5138.93 angstrom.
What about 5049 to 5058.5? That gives 5055.60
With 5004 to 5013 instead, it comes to 5012.71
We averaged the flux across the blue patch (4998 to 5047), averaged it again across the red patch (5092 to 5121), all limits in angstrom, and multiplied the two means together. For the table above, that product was 105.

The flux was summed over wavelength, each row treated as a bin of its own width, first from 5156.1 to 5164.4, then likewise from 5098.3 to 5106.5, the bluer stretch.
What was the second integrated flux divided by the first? 0.82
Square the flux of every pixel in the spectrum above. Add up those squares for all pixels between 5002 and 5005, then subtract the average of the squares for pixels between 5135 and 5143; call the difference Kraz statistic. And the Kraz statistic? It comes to 303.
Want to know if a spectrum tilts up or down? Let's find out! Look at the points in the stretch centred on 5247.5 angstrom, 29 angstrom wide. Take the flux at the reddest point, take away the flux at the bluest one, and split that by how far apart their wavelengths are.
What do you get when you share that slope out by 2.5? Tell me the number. 0.05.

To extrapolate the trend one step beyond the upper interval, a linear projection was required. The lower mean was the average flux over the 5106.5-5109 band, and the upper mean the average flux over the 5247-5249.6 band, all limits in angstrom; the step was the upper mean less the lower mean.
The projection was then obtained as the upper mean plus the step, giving 18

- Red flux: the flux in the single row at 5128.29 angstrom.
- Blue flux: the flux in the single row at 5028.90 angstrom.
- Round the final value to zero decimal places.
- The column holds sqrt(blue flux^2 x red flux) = 33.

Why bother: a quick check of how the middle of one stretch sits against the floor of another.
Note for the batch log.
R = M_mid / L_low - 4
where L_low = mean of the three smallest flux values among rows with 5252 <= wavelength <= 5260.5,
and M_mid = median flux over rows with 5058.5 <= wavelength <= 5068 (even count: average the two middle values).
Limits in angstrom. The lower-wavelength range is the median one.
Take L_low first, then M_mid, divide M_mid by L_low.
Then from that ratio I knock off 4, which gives -3.20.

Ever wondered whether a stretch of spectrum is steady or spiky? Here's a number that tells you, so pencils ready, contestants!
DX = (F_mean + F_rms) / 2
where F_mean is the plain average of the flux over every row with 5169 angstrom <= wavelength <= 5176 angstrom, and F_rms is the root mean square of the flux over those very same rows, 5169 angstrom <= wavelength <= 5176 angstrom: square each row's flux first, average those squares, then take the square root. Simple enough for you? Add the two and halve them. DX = 6.2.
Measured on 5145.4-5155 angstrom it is 8.8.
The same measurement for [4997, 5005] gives 11.0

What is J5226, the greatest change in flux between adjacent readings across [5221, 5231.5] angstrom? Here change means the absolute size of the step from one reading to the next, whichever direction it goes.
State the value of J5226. 2.4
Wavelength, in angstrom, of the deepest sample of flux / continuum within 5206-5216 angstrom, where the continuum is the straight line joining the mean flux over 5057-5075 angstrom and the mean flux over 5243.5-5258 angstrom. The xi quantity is 5208.02 angstrom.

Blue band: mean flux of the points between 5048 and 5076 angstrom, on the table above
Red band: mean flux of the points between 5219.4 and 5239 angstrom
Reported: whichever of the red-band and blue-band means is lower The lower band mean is 10.26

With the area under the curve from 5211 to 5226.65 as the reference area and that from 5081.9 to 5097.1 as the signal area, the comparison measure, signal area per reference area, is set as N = 0.73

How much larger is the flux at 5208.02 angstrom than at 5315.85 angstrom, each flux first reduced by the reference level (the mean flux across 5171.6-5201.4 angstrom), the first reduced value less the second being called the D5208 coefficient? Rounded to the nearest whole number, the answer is -10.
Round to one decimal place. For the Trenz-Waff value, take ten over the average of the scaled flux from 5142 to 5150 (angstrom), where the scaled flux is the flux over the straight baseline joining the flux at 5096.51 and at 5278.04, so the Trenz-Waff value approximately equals 12.7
